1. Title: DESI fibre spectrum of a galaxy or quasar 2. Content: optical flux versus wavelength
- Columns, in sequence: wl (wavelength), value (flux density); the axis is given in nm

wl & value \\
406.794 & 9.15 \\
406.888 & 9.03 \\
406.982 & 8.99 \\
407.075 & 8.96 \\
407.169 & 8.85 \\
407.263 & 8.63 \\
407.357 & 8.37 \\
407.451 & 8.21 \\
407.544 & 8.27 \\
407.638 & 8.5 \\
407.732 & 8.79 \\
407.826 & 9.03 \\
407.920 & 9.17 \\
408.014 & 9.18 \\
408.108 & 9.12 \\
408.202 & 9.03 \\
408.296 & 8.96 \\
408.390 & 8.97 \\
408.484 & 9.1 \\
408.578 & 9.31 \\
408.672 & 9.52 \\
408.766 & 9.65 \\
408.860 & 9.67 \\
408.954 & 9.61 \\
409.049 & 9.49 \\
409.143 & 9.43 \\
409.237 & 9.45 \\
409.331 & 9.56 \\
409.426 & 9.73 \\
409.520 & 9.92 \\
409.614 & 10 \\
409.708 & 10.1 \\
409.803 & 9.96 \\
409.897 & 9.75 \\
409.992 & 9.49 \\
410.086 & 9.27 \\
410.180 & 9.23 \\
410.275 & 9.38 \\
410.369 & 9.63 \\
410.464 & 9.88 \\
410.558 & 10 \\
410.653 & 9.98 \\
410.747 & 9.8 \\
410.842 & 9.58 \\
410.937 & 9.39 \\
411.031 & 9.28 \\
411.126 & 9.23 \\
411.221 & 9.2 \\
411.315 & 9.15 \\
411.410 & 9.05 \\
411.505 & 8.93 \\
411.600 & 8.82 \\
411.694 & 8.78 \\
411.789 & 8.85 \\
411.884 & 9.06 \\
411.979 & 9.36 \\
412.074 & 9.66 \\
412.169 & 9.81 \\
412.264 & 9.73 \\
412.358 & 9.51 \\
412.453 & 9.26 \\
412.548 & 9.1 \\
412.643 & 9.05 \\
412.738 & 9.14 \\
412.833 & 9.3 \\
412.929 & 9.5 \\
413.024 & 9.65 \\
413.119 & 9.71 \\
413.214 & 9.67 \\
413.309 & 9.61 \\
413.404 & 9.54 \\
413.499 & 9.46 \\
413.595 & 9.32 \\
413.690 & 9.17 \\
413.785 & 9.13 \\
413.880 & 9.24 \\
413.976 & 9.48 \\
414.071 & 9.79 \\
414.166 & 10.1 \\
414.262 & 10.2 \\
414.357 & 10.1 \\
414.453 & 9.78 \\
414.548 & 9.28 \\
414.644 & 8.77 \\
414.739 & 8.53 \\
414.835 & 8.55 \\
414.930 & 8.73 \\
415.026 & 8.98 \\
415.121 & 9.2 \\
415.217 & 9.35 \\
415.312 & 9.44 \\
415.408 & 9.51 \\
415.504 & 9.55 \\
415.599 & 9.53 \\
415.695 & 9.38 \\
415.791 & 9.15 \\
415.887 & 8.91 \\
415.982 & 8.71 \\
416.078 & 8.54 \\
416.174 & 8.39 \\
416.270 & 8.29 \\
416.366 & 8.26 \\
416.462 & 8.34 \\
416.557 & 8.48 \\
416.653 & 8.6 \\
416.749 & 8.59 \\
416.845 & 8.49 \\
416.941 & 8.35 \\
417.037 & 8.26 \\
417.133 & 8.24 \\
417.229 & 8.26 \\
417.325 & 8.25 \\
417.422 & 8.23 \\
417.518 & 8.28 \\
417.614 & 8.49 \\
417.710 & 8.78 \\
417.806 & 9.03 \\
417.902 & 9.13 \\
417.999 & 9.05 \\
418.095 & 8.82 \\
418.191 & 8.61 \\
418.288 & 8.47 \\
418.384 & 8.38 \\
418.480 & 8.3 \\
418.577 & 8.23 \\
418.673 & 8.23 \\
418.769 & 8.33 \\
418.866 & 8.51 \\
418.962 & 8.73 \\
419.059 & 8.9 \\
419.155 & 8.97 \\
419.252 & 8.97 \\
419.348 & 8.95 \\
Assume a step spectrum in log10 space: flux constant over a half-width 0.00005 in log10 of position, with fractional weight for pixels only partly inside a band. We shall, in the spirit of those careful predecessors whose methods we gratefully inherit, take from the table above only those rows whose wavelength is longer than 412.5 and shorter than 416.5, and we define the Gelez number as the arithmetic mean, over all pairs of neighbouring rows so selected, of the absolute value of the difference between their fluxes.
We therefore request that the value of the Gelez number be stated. 0.157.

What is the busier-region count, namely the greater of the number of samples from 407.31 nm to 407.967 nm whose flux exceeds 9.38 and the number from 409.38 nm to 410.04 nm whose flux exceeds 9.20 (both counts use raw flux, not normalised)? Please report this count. 7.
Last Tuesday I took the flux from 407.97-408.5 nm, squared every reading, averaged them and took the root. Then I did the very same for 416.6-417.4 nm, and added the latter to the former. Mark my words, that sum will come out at 17.4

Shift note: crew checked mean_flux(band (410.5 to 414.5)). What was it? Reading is 9.44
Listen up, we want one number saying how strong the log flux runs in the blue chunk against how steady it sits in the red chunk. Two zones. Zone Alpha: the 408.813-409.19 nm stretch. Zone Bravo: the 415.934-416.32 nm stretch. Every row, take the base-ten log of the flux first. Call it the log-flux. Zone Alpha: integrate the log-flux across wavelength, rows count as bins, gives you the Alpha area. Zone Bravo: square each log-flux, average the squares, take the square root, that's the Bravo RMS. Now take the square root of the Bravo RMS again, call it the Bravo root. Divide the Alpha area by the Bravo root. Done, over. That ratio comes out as 0.383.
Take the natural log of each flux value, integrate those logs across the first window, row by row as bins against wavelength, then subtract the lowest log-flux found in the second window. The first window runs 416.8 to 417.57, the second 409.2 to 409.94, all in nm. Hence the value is -0.62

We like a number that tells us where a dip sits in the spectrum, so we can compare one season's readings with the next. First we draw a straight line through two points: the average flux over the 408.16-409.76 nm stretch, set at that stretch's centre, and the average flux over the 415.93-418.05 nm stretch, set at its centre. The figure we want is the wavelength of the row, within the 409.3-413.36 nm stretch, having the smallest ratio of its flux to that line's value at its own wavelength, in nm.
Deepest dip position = 411.694 nm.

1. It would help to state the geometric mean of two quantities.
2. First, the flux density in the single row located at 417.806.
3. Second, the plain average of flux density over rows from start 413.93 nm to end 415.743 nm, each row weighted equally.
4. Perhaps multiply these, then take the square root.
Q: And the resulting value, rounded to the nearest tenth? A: 9.2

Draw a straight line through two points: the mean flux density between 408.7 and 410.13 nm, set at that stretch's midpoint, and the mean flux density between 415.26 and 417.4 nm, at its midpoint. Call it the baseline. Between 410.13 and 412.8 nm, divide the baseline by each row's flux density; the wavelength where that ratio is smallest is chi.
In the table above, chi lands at 412.169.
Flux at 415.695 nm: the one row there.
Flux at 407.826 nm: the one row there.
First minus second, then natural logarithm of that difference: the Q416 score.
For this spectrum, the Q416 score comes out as -1.0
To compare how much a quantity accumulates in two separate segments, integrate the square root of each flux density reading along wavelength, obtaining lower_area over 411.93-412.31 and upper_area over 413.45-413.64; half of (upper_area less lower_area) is -0.30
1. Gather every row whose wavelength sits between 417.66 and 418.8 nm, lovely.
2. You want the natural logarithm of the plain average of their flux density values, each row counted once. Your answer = 2.15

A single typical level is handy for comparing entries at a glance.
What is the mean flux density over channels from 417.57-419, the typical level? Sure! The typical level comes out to 8.6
